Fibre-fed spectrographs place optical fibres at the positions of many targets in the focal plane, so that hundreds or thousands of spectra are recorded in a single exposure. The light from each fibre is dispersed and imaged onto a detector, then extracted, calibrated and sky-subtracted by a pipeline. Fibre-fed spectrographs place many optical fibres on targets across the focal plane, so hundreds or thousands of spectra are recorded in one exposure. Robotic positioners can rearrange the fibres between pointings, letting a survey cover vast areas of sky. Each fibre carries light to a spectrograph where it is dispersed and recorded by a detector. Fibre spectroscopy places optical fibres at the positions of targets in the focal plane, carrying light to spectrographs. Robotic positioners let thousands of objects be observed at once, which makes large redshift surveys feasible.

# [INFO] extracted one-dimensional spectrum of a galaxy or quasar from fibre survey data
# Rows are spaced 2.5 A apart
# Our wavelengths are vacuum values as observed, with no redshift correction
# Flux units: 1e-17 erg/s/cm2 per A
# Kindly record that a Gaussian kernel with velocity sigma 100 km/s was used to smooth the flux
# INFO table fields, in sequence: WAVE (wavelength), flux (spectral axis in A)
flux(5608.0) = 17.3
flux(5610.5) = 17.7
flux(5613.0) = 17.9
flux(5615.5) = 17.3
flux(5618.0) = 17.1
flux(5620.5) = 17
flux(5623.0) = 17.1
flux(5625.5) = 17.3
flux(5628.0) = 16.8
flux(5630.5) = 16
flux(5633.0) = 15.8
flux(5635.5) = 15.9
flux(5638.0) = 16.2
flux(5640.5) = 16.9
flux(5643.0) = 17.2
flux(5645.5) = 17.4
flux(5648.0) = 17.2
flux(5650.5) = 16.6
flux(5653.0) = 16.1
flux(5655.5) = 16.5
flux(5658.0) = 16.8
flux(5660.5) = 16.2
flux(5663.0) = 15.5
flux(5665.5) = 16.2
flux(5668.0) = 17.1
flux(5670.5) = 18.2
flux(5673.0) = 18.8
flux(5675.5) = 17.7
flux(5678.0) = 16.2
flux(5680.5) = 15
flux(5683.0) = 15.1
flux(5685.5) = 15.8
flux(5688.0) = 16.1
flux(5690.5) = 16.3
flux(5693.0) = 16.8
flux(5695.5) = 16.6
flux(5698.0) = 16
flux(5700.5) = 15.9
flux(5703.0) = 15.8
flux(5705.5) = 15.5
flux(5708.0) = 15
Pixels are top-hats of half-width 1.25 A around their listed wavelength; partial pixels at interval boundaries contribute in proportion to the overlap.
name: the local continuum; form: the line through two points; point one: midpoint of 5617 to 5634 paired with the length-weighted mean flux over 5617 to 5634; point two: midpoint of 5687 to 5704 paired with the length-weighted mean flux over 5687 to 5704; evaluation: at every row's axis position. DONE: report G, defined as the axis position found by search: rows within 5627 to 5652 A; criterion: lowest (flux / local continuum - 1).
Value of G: 5633.0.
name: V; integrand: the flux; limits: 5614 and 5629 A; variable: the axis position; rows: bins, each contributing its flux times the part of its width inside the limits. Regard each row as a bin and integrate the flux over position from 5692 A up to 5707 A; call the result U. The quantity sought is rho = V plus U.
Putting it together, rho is 498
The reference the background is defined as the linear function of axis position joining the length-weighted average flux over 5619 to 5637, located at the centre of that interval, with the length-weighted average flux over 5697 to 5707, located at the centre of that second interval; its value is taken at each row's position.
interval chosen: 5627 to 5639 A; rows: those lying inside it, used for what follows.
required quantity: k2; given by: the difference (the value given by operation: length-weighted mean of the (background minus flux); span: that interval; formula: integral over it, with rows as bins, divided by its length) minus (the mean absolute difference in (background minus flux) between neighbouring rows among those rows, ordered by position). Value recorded 0.03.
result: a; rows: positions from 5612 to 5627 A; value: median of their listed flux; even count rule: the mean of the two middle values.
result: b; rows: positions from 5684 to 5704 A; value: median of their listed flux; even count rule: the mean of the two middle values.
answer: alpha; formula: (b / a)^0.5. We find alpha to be 0.97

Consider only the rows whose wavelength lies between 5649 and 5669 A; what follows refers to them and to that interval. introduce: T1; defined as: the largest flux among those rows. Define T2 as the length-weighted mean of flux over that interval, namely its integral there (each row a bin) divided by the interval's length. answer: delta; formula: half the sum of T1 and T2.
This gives 16.7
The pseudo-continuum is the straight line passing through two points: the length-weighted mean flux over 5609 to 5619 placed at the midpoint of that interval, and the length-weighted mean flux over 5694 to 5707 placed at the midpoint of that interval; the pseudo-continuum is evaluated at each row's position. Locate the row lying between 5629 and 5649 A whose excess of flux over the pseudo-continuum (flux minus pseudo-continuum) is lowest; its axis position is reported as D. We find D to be 5633.0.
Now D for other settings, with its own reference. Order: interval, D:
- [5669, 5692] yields 5680.5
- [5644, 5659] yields 5653.0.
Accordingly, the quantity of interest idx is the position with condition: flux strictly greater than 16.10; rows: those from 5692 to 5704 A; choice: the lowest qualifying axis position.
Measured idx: 5693.0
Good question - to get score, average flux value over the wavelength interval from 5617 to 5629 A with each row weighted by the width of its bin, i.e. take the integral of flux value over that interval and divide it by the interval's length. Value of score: 17.1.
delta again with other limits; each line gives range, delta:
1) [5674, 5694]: 16.9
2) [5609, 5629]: 17.6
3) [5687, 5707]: 16.5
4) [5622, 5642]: 16.9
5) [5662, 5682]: 17.8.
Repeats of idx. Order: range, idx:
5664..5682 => 5665.5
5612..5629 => 5613.0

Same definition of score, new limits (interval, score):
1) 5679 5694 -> 15.8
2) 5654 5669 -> 16.4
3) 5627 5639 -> 16.1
